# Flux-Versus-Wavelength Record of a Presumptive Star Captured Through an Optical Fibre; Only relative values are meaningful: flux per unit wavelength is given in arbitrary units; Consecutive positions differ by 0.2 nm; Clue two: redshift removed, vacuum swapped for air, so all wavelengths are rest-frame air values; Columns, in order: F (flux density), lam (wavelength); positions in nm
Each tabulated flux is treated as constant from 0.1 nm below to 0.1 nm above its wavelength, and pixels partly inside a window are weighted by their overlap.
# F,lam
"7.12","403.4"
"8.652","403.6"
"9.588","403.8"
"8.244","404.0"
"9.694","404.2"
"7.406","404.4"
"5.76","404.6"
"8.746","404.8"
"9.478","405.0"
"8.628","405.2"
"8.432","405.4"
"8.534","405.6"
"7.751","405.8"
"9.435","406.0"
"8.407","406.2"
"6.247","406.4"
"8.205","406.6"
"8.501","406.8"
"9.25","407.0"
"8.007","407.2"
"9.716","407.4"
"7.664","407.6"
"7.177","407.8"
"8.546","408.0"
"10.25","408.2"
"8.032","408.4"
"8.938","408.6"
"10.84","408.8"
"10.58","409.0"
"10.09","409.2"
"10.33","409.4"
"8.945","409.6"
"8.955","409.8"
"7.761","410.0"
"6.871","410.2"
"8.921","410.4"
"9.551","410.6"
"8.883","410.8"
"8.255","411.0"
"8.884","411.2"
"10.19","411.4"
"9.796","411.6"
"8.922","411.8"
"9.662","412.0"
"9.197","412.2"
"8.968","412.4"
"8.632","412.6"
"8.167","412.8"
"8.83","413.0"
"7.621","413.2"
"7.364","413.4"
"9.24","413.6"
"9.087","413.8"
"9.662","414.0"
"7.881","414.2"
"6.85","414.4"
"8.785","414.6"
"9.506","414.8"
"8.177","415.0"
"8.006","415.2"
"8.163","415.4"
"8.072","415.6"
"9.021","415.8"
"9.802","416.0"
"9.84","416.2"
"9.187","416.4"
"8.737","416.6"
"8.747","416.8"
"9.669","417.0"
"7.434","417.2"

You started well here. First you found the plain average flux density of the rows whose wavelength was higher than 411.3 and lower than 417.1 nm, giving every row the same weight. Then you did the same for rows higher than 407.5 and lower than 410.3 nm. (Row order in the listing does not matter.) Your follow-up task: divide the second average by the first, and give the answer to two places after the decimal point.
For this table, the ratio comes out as 1.01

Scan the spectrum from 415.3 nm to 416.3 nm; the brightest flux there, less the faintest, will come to 1.8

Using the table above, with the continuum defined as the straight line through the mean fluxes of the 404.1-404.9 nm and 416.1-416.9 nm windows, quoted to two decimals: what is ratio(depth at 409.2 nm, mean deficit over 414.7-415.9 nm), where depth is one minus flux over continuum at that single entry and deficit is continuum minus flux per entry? -0.40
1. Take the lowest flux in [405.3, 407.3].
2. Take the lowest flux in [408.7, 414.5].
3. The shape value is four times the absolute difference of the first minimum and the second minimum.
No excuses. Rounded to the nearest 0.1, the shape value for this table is 2.4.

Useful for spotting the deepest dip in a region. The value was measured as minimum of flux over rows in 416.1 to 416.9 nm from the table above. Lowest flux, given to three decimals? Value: 8.737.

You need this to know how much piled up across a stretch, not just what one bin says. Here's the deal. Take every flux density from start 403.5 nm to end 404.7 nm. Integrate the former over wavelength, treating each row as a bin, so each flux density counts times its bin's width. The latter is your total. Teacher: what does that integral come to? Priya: 9.9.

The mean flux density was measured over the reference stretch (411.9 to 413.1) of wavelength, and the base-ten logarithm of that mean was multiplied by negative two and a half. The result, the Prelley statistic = -2.375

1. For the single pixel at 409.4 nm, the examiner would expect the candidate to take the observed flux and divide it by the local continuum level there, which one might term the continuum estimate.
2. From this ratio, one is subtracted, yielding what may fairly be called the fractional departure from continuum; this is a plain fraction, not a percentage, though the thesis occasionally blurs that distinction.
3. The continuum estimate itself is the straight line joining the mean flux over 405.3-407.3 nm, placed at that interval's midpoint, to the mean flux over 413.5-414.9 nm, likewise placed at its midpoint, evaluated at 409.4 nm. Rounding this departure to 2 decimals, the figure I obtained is 0.22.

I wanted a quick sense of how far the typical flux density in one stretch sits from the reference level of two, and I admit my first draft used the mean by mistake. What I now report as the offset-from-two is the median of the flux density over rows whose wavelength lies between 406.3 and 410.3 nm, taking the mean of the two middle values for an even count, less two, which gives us 6.74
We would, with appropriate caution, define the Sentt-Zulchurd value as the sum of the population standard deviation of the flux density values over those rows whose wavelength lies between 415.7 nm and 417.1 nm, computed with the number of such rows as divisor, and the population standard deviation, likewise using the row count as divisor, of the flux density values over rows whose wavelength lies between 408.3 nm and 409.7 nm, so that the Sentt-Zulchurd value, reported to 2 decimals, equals 1.41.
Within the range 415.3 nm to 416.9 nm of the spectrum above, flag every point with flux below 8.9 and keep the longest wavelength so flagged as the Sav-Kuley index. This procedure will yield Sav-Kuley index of 416.8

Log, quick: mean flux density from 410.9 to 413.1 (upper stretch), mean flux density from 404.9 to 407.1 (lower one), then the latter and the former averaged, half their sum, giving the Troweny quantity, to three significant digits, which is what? 8.74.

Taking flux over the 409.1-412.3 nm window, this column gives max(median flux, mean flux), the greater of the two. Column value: 9.08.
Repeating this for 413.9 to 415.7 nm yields 8.34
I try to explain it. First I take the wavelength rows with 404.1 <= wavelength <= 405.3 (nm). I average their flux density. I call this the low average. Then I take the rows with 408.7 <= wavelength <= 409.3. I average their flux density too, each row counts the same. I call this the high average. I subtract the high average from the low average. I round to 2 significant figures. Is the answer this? -2.2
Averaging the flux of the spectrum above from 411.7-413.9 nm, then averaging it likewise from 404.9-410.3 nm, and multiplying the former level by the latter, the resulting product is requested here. 76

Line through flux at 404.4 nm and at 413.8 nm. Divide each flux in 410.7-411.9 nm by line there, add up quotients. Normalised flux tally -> 6.4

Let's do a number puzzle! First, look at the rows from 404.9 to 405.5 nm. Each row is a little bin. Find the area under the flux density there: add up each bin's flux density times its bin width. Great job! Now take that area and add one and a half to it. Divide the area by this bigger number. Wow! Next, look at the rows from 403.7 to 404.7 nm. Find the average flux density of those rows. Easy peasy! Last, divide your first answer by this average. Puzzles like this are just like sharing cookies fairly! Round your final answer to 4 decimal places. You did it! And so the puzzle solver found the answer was 0.0958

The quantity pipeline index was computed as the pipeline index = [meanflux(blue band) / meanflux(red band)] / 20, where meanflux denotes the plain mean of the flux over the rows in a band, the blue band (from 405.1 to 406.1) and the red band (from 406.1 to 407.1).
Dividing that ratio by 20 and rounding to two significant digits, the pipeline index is 0.053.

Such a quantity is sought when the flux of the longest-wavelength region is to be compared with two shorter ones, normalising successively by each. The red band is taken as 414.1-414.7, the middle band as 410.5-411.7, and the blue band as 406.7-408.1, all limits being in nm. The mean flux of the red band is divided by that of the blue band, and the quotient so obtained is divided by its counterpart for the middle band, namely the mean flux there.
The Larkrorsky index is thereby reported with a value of 0.101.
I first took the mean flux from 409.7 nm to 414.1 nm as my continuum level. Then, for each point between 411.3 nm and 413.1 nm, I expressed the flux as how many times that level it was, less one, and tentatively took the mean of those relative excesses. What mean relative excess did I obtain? 0.04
